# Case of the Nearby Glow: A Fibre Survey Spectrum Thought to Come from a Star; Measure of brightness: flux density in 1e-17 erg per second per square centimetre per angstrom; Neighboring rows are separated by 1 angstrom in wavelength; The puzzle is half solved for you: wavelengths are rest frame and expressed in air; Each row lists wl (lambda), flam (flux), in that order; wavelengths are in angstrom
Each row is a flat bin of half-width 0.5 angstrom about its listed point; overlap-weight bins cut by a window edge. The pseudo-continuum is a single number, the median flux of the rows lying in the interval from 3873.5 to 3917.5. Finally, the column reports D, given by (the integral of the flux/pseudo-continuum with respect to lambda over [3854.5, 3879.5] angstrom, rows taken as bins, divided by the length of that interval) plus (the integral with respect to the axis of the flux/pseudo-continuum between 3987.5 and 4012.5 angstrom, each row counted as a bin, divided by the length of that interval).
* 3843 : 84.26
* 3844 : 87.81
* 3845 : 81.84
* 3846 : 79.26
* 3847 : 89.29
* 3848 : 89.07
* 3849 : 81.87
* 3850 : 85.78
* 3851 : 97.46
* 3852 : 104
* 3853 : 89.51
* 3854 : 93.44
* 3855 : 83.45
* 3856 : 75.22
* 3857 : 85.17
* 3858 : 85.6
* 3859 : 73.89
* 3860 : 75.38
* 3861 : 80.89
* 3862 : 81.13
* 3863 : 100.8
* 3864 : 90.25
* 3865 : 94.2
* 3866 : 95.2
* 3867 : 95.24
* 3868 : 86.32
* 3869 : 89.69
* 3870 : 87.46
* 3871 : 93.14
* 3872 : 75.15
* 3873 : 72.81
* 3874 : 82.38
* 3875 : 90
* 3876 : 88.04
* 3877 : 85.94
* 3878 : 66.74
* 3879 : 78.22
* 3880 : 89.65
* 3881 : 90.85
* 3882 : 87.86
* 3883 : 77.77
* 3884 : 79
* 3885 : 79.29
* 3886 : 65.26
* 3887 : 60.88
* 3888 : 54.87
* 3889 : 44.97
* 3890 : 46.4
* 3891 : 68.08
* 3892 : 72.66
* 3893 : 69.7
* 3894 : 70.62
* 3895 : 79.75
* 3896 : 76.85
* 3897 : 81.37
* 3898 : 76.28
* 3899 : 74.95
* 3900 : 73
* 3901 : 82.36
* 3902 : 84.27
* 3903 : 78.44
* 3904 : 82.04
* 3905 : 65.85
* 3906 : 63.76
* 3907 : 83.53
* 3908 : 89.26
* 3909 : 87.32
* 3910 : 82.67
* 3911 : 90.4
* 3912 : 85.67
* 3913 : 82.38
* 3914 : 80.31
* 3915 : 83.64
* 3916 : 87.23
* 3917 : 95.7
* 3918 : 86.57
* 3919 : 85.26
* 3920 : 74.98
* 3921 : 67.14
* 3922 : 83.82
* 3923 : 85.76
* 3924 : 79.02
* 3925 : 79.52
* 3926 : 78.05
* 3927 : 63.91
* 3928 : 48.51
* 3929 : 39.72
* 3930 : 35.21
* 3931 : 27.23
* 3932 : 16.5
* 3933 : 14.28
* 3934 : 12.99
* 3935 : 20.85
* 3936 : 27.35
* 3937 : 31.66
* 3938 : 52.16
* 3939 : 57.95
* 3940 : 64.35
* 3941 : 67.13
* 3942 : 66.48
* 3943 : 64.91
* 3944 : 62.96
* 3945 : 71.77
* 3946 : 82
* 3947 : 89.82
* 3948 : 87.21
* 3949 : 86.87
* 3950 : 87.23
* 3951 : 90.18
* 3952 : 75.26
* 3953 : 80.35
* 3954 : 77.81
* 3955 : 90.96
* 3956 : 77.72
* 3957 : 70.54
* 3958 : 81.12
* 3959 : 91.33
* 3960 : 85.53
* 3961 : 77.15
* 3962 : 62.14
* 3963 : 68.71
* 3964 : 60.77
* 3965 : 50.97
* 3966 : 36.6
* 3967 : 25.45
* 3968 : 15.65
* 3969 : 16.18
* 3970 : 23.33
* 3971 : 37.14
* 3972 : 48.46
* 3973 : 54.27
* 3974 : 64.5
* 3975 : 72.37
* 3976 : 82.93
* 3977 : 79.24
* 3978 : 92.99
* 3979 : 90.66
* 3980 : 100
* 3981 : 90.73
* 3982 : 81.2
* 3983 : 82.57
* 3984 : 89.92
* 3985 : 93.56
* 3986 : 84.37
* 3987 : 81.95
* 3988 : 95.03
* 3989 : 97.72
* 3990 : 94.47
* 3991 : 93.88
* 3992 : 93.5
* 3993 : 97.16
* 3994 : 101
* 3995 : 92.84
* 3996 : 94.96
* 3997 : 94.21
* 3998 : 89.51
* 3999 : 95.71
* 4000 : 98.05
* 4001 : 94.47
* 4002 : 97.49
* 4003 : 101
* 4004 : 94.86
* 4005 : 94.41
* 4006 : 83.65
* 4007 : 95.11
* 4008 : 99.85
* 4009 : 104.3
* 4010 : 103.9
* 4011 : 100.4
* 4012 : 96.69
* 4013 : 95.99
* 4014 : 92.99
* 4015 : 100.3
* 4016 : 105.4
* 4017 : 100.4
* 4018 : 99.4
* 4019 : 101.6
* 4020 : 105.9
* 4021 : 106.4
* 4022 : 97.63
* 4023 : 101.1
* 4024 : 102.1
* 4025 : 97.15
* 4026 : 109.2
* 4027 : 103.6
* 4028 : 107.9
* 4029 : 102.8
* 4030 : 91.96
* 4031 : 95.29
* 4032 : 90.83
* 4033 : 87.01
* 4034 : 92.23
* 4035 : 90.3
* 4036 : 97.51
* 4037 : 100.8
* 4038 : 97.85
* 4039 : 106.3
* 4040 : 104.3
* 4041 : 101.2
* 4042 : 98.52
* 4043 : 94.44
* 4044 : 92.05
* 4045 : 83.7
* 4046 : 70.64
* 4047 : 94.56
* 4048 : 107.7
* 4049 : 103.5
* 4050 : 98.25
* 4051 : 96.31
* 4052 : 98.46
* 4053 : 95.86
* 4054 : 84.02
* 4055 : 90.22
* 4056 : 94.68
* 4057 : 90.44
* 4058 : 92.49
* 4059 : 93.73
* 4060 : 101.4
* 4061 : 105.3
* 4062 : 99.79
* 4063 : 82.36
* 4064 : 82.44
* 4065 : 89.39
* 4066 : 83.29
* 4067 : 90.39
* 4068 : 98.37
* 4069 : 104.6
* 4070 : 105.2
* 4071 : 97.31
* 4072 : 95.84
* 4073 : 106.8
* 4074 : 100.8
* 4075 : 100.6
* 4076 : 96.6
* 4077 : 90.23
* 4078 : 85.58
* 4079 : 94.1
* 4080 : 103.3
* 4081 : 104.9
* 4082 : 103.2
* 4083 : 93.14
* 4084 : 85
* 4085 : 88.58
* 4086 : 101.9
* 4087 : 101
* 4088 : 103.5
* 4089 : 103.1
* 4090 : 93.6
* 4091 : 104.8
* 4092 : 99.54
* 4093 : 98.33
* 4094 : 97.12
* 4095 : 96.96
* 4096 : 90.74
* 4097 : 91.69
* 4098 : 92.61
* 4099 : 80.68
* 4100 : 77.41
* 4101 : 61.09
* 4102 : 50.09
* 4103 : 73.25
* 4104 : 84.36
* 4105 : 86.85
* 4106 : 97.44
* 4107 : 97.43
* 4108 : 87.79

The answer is 2.26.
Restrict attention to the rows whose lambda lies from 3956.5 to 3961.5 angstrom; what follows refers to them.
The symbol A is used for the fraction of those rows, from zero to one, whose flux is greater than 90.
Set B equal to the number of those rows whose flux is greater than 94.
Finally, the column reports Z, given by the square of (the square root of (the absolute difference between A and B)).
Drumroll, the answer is 0.2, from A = 0.2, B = 0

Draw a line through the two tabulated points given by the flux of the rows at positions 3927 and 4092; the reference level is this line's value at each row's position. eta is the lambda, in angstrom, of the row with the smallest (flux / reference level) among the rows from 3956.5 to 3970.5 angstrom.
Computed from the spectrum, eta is 3968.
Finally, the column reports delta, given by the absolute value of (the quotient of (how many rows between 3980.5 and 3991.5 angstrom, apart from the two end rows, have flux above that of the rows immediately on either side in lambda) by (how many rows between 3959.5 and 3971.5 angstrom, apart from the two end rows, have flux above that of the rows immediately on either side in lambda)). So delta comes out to 2.0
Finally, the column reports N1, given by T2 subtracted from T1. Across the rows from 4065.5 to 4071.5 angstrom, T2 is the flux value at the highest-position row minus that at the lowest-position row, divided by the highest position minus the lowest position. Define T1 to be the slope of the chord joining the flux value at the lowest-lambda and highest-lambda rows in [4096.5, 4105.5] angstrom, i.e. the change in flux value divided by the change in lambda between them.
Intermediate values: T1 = -0.6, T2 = 3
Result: -3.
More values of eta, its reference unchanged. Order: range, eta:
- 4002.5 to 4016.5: 4006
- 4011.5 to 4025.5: 4014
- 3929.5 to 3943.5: 3934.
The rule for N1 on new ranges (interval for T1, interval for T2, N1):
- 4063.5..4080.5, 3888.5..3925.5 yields 0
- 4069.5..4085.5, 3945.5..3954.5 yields -1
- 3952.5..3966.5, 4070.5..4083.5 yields -3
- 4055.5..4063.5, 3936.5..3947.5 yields -8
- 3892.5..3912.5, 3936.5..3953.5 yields -2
